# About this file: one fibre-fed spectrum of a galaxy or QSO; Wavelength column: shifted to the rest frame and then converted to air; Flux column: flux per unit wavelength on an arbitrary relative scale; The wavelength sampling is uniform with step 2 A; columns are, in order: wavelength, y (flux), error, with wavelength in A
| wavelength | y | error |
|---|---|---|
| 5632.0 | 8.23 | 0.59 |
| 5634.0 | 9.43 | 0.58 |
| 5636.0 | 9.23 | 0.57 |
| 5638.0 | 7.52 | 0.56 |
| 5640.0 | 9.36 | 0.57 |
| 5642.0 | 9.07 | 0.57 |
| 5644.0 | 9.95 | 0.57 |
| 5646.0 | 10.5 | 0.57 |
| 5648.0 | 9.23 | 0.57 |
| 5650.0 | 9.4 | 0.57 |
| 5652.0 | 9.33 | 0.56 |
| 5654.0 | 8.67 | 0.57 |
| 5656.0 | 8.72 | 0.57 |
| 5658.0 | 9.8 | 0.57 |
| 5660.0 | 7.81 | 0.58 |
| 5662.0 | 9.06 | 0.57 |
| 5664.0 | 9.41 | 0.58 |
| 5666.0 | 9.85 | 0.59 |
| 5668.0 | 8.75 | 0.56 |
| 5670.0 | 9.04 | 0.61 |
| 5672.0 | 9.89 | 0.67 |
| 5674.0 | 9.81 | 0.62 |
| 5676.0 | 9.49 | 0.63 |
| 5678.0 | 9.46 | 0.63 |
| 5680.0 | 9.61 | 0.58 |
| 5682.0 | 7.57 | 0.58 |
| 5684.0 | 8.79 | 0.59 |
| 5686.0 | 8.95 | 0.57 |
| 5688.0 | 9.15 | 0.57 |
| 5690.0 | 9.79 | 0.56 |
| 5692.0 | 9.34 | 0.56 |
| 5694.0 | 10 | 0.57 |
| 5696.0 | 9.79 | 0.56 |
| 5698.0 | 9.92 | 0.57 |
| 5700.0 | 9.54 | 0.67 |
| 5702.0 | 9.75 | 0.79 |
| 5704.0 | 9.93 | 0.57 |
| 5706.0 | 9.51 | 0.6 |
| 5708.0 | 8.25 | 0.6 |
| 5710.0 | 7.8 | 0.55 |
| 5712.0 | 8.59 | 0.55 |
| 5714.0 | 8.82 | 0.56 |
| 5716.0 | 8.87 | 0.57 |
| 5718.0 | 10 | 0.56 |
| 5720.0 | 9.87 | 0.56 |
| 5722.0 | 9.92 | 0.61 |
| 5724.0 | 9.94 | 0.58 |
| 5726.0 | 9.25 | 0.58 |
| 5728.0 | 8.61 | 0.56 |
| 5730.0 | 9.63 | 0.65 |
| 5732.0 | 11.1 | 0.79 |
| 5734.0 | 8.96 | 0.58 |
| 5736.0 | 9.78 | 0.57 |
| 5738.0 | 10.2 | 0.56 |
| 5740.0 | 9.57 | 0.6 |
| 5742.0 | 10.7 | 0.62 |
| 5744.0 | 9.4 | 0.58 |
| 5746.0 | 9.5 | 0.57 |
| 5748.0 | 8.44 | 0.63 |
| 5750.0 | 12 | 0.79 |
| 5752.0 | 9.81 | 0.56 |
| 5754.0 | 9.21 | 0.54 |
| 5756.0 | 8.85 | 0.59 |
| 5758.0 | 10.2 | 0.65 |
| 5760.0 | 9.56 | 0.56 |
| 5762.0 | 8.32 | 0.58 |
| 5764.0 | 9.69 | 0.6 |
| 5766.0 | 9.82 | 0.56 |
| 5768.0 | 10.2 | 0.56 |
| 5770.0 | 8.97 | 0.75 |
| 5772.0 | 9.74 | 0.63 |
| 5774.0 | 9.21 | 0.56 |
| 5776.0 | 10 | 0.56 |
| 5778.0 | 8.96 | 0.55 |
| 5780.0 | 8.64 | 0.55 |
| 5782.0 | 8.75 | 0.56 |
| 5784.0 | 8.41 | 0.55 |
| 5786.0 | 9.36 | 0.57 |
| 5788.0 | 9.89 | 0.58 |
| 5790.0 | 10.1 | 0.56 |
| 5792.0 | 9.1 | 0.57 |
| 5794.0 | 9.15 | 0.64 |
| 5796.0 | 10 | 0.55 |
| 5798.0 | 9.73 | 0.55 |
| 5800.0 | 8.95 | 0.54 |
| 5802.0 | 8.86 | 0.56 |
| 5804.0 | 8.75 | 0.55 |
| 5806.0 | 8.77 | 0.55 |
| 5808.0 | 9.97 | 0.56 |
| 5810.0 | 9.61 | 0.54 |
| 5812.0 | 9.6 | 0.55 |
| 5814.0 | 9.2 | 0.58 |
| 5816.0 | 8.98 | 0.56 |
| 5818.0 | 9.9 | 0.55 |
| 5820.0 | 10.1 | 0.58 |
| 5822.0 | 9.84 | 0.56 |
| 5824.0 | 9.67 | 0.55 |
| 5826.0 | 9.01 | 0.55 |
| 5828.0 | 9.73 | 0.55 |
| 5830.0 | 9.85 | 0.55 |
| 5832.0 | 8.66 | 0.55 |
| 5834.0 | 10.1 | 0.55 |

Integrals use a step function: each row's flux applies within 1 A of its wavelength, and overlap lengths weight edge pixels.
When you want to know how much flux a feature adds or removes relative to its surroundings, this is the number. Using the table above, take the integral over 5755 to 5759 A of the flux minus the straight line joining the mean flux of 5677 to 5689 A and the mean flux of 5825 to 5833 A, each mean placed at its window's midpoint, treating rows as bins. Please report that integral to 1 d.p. 1.6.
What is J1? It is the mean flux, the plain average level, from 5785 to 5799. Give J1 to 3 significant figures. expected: 9.62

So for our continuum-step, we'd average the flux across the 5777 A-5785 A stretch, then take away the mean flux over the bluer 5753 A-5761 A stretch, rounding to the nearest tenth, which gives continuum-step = -0.8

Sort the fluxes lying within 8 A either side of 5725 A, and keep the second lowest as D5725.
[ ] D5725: 9.25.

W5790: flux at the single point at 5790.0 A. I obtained 10.1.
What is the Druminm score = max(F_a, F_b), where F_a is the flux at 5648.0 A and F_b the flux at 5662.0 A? 9.2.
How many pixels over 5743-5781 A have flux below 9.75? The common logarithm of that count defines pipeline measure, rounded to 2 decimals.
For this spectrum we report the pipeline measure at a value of 1.11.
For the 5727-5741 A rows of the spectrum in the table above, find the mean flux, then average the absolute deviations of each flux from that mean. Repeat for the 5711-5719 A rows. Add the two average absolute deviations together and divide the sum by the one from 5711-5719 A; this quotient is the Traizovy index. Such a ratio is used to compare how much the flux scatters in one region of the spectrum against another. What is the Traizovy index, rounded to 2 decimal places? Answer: 2.23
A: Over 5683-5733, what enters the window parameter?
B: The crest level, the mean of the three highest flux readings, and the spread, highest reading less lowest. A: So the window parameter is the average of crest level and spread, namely 6.8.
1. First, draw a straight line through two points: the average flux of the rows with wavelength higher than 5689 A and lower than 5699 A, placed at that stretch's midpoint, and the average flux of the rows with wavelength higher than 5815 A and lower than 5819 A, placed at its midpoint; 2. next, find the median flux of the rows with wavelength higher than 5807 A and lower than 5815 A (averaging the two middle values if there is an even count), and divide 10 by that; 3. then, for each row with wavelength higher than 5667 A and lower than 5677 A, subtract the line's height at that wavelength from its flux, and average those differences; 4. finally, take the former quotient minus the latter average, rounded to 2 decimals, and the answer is 1.47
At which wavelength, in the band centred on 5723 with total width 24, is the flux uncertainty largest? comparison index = 5732.0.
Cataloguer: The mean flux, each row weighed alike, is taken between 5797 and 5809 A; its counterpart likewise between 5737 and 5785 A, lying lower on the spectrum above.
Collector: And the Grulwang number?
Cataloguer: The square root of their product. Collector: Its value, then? 9.34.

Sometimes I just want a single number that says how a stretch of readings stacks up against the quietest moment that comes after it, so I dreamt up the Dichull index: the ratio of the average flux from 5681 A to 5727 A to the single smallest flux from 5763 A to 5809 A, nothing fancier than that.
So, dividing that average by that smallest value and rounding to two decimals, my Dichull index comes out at 1.10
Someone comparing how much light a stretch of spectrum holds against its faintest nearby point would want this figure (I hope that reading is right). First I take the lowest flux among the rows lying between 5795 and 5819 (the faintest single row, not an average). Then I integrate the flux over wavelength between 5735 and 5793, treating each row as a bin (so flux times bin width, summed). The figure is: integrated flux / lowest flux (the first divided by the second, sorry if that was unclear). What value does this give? 63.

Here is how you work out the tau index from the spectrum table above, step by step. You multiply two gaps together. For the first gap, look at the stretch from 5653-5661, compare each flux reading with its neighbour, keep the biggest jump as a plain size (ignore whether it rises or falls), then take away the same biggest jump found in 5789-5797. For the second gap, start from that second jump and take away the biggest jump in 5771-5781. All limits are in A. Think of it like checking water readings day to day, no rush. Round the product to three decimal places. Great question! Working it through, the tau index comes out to -0.040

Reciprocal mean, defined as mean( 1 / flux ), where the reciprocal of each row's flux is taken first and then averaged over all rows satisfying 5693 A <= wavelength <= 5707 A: 0.102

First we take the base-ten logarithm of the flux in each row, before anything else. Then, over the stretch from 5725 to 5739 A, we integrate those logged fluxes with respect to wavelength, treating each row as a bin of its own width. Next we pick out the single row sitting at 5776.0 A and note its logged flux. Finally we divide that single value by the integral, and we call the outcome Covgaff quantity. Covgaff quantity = 0.073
